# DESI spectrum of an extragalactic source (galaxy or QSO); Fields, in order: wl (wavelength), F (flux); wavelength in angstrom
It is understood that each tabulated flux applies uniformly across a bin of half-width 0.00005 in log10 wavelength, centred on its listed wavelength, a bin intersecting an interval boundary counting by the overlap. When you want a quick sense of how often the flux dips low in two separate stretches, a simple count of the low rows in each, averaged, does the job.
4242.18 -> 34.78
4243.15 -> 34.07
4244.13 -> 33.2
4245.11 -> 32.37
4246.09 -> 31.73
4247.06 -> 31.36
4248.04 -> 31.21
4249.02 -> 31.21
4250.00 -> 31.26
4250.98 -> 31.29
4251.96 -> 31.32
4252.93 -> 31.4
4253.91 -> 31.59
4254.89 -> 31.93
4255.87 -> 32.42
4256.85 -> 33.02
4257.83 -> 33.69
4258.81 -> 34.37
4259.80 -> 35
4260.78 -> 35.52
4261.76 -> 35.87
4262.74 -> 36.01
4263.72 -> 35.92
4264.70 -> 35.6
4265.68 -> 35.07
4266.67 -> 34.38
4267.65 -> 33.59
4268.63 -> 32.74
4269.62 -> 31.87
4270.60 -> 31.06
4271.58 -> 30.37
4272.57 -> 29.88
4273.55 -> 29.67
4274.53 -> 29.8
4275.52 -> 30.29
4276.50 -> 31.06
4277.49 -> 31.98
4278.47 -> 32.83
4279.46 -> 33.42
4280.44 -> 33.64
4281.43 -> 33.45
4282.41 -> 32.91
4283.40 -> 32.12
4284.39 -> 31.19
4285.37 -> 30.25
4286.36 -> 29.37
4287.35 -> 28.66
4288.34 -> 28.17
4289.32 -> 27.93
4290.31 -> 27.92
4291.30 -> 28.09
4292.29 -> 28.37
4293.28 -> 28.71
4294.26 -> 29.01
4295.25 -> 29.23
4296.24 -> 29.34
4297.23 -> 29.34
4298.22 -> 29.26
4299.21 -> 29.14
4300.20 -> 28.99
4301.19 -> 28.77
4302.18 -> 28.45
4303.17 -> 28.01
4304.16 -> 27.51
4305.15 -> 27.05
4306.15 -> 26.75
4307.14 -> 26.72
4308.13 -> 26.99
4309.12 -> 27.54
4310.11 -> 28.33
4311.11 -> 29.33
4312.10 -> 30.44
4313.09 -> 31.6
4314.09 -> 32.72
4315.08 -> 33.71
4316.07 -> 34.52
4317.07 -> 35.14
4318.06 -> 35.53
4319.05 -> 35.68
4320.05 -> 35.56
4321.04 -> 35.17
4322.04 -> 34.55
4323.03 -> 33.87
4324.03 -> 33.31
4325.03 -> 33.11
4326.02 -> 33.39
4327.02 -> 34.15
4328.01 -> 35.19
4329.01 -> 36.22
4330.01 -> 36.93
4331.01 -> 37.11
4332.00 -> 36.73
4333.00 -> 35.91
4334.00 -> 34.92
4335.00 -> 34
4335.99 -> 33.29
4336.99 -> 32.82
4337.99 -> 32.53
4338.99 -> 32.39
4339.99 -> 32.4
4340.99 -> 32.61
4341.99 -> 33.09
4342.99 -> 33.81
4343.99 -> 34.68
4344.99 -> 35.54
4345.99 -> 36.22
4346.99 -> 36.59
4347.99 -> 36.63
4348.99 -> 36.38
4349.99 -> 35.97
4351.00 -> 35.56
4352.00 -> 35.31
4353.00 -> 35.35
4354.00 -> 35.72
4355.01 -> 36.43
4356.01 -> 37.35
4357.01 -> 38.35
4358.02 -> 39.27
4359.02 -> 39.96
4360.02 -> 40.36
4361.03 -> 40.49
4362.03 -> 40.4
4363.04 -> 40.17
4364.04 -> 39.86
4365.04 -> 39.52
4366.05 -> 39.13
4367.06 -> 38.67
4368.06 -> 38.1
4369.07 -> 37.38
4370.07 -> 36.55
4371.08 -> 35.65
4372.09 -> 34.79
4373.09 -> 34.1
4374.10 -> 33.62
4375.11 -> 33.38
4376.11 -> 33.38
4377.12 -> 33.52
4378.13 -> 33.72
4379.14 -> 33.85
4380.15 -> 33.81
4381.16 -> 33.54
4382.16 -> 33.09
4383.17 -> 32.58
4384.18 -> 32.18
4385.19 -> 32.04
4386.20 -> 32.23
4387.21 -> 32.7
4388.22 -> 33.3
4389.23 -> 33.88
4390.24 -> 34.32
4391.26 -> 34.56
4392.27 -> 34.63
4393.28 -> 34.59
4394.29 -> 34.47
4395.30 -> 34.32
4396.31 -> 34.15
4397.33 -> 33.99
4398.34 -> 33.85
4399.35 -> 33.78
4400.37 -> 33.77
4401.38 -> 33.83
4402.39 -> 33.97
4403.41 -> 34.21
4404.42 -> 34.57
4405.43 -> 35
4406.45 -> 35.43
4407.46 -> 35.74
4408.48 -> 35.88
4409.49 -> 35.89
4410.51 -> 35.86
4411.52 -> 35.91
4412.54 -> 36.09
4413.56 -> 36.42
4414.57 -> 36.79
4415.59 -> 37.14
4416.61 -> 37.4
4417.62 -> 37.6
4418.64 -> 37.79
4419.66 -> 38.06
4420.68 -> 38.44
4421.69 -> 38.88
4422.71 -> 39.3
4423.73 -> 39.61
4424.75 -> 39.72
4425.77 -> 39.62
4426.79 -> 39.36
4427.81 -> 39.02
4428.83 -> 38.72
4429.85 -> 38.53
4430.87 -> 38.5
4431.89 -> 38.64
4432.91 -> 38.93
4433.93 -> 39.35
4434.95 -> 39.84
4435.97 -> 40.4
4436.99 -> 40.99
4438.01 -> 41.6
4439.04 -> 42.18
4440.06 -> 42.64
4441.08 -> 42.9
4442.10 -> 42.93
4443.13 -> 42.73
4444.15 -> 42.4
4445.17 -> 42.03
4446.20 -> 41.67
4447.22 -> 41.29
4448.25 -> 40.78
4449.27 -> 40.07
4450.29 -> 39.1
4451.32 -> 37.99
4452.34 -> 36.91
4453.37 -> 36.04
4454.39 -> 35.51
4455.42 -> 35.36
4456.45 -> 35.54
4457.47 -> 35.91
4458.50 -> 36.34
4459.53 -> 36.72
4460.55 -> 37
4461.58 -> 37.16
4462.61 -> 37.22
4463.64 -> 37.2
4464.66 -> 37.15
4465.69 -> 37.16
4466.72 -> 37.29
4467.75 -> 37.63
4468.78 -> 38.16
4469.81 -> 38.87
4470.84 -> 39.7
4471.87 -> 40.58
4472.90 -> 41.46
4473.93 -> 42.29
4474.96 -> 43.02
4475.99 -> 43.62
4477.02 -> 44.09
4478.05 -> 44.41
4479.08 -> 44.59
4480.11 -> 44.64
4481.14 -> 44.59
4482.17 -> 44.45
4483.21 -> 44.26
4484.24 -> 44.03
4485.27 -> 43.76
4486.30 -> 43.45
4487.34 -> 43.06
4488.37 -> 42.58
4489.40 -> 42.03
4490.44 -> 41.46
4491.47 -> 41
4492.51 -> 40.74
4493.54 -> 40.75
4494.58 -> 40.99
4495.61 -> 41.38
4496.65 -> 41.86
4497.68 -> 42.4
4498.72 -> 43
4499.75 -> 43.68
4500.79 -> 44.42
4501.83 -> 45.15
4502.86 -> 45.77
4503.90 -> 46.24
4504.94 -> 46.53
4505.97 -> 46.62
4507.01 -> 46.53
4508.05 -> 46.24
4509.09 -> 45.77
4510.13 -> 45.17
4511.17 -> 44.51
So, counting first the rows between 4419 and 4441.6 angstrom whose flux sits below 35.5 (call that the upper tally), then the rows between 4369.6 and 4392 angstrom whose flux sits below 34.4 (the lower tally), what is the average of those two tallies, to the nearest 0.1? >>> 9.0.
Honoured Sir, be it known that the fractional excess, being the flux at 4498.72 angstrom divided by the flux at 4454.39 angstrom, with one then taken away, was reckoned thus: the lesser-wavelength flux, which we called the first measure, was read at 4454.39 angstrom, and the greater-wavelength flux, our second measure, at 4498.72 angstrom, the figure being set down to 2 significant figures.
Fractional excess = 0.21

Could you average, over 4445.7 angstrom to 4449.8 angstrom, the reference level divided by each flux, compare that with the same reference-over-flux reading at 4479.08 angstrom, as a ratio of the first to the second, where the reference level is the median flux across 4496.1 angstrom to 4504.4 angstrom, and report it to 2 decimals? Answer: 1.09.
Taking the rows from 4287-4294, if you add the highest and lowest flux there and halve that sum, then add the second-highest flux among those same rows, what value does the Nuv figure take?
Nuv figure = 57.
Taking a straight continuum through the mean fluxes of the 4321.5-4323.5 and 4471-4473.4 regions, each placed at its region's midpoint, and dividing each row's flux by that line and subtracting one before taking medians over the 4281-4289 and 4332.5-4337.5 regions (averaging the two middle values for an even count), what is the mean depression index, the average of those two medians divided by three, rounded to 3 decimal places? -0.013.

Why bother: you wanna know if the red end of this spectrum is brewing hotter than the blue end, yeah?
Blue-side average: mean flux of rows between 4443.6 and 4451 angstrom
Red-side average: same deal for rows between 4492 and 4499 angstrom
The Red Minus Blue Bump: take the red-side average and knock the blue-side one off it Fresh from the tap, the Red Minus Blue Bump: 1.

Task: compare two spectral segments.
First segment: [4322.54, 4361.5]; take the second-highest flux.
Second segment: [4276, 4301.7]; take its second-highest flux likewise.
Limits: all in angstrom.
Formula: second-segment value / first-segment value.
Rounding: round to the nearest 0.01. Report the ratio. 0.83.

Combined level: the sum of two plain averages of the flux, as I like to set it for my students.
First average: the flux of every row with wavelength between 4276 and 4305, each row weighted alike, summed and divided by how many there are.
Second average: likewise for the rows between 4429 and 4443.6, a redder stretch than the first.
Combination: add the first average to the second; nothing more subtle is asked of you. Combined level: 71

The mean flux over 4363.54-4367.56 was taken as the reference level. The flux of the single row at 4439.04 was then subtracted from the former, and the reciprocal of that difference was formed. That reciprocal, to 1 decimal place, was -0.3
